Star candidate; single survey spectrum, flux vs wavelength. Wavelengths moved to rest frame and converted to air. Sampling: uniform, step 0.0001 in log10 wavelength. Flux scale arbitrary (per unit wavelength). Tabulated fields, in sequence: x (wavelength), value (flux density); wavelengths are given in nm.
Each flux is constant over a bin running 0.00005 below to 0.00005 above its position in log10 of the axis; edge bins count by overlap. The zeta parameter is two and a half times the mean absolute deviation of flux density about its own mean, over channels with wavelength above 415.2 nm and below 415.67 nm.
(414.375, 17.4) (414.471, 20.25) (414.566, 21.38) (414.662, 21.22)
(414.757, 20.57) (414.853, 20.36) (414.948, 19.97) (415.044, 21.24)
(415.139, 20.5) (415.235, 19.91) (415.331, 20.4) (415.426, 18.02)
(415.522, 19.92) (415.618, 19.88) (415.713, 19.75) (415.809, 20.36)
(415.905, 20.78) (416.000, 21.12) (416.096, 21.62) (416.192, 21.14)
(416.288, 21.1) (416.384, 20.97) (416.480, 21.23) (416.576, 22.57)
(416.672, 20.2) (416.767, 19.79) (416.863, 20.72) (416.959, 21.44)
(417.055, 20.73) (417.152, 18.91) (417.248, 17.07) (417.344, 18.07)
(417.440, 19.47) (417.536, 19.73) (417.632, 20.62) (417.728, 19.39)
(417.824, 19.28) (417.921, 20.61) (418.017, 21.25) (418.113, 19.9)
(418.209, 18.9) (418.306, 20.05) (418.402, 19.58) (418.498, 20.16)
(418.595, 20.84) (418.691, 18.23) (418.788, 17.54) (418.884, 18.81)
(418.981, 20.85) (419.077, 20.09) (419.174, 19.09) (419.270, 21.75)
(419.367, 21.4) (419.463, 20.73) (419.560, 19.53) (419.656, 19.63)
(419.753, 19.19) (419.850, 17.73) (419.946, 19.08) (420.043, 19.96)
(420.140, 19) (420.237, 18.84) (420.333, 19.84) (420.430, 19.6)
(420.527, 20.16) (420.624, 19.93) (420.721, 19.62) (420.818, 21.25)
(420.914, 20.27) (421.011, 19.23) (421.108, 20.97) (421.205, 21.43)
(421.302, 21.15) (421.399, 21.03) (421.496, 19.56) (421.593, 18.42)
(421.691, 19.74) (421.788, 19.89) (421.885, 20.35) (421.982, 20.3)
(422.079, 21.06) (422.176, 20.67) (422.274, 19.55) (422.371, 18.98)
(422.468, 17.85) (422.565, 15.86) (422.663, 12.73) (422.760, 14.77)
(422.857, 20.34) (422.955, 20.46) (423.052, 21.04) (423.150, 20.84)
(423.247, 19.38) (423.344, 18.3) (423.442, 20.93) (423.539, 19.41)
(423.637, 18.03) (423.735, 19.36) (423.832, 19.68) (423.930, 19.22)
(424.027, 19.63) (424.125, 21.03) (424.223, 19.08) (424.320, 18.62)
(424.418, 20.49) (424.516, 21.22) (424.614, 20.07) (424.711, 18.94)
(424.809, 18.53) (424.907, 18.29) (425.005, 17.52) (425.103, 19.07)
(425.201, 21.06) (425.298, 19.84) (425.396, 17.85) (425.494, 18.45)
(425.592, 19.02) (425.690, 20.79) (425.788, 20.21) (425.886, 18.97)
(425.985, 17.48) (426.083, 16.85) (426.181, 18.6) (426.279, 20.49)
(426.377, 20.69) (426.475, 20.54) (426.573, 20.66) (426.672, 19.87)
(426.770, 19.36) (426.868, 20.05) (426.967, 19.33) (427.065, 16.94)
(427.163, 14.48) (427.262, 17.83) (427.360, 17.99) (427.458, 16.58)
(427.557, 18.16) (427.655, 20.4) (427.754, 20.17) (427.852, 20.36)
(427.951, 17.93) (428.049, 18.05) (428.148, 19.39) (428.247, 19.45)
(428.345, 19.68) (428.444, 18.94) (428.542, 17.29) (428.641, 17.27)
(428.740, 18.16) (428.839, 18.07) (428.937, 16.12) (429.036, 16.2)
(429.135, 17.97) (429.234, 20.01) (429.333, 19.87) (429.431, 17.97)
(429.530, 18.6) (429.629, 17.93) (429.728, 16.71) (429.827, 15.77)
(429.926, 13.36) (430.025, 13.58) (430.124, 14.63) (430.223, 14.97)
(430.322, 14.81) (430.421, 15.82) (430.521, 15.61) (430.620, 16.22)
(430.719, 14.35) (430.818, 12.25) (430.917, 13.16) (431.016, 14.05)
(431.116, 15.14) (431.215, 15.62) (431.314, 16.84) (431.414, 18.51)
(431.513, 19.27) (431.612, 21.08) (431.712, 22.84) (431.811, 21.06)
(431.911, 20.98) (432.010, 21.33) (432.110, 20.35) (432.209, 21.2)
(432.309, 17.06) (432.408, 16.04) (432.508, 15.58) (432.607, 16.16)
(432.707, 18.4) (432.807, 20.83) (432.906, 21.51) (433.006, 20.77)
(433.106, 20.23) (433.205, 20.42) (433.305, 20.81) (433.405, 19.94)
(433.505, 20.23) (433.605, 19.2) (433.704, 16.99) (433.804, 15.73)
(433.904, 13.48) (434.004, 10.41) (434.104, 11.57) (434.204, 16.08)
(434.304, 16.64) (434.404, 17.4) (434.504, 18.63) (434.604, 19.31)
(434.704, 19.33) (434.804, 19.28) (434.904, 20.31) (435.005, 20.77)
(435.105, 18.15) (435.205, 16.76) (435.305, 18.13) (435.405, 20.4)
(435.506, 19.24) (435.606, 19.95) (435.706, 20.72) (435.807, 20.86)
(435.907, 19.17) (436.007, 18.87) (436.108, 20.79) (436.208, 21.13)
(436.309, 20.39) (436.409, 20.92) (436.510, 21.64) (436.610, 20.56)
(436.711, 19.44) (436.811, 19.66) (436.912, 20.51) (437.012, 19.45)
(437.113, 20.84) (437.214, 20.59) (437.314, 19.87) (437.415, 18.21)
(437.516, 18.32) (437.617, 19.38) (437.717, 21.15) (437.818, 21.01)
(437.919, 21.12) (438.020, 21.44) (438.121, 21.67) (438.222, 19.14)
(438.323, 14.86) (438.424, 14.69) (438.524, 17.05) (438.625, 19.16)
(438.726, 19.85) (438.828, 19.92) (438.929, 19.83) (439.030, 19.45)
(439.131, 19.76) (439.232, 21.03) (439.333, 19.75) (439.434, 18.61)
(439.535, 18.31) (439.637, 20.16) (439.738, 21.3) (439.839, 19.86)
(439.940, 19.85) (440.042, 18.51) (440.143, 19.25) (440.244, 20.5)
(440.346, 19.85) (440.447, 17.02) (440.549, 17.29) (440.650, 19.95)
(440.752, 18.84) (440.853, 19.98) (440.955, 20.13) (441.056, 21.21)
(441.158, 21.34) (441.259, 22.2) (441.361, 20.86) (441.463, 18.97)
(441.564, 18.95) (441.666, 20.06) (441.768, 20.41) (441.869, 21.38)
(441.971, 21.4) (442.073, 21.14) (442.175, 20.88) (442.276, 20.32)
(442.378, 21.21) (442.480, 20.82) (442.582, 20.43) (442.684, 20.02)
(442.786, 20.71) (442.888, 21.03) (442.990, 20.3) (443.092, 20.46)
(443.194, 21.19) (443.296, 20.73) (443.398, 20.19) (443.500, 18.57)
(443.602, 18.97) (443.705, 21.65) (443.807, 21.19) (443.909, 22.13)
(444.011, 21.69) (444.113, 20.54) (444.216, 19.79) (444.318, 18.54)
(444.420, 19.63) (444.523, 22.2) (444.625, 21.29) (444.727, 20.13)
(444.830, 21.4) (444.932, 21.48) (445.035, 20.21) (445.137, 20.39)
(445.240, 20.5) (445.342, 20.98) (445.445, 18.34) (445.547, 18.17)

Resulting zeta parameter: 1.6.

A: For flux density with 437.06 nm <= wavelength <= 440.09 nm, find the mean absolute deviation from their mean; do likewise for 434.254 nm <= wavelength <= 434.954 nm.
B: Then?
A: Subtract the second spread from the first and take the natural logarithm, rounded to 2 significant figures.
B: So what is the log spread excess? -1.5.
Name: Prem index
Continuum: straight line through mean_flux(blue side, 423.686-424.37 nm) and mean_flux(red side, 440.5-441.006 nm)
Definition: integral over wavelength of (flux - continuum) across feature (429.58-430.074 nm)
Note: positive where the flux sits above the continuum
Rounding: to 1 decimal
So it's -2.0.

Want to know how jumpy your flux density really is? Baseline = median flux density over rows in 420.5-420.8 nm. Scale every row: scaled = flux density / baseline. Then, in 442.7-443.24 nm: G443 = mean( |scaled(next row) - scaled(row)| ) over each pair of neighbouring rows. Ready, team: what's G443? 0.024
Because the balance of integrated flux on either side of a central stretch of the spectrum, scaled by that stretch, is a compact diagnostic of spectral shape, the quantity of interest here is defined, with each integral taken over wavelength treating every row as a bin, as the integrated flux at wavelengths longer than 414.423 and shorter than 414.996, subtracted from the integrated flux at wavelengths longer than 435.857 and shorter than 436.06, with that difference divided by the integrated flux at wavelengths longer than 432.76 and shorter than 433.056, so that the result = -1.3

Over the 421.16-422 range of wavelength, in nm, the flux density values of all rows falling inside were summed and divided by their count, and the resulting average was 20.2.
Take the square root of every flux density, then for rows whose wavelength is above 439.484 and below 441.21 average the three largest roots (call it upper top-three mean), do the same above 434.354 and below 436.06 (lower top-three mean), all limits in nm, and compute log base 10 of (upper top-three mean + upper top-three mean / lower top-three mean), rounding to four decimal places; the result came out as 0.7501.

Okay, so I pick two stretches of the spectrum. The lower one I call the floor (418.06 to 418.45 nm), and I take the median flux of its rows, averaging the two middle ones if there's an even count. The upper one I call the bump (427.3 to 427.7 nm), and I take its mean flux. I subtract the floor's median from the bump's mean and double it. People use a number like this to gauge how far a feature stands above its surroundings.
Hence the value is -3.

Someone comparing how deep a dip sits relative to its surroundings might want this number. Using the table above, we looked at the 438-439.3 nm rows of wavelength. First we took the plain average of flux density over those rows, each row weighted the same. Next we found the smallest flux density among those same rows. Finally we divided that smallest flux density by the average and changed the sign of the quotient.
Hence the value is -0.77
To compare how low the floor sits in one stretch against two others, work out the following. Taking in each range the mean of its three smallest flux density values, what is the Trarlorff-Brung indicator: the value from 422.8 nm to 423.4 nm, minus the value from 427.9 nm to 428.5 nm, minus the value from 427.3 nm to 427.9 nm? -16.5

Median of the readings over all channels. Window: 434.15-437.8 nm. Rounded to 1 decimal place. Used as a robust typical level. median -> 19.6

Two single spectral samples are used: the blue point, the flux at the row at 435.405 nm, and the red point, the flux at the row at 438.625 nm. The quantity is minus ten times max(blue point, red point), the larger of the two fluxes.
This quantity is -204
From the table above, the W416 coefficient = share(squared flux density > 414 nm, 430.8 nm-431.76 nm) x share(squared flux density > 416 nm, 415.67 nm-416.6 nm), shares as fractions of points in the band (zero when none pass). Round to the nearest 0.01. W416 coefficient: 0.16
